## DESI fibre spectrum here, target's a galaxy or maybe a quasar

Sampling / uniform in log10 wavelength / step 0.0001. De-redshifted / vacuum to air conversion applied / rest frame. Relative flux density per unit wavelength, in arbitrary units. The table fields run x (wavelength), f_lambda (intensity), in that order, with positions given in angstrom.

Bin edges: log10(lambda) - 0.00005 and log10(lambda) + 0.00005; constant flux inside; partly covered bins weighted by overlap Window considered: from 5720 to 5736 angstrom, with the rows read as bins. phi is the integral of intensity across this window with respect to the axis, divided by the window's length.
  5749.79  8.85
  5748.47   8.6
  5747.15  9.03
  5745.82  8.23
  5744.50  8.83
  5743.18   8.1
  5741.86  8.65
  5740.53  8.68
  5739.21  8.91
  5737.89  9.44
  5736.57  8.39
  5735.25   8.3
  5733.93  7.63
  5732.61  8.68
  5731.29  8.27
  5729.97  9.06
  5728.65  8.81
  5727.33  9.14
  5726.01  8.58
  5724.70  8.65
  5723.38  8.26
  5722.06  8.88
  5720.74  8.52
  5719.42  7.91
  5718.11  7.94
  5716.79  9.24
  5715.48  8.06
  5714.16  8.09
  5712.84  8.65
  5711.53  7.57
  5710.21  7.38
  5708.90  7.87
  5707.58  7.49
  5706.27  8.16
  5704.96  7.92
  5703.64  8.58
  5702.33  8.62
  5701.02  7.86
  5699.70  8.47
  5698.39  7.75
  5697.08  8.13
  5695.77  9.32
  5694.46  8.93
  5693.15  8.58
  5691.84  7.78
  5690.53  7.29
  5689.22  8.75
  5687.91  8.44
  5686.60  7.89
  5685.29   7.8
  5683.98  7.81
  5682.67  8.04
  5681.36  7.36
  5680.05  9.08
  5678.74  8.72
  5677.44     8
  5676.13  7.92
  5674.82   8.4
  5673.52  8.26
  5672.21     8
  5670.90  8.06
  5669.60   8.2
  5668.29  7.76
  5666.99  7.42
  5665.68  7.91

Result 8.56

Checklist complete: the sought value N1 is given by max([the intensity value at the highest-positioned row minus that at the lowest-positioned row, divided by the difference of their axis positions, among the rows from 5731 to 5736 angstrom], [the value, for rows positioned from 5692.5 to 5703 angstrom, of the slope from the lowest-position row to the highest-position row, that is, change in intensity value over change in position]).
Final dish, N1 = 0.01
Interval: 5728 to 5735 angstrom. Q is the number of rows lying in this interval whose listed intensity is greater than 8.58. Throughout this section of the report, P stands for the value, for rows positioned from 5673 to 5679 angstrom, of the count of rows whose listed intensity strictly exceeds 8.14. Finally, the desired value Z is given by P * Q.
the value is 9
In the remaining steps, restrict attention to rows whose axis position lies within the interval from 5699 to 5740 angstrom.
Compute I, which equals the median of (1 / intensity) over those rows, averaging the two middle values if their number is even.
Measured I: 0.119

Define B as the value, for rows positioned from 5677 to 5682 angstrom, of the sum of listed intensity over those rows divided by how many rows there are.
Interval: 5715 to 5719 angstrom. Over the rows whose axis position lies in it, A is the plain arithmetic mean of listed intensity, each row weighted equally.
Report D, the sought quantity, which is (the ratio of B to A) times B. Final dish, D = 8.17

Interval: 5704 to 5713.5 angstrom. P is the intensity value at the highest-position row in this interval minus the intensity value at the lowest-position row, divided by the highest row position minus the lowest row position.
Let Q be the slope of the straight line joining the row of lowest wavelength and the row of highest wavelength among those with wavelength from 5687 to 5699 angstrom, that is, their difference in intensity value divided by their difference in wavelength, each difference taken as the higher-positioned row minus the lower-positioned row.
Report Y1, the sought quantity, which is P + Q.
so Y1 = 0.027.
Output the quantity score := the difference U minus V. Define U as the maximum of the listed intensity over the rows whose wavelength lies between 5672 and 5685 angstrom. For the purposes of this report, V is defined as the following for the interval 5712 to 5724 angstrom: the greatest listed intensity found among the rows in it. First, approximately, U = 9.08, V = 9.24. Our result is -0.16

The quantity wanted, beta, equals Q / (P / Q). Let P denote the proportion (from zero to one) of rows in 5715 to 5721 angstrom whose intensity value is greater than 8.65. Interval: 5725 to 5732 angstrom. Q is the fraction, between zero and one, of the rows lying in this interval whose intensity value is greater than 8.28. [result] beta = 3.2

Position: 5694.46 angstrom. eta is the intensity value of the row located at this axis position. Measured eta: 8.93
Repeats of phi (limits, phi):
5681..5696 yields 8.15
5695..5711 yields 8.13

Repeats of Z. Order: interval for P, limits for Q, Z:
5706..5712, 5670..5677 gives 0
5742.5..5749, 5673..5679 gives 4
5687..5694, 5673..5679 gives 3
